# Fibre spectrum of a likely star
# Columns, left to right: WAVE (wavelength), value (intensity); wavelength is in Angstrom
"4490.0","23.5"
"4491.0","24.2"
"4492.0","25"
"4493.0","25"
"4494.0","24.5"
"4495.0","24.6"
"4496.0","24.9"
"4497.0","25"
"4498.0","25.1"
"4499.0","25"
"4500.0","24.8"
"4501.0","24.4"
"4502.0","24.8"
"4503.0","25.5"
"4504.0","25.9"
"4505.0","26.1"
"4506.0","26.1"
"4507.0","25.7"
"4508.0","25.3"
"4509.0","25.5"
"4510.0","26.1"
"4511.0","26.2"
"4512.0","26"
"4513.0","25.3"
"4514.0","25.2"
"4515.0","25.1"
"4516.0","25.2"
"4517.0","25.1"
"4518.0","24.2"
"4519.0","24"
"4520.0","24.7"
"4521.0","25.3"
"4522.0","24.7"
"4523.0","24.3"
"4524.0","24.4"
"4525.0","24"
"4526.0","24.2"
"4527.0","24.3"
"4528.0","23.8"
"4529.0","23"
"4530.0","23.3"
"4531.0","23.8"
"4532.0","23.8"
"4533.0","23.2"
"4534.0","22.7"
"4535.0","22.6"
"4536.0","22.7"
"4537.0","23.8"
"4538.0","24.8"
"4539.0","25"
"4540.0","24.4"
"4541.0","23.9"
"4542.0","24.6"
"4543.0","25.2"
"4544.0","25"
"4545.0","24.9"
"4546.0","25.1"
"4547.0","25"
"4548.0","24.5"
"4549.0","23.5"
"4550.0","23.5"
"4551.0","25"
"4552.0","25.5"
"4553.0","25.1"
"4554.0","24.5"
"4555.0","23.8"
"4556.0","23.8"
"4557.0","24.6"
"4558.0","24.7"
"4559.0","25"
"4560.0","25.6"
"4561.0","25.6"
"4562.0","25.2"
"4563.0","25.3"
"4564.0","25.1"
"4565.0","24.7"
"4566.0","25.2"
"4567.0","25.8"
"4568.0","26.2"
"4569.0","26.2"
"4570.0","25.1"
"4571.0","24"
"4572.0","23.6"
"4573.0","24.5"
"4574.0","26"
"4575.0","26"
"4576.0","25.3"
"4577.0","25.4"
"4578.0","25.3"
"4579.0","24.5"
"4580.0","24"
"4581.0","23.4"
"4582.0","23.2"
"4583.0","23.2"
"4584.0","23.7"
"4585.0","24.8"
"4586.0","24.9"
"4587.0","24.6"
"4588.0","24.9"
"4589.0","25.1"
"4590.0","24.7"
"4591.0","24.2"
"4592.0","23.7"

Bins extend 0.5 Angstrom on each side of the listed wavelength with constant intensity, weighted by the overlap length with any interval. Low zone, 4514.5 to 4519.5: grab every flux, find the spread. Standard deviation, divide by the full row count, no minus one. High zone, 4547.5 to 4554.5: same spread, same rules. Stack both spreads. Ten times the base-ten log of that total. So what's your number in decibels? 0.9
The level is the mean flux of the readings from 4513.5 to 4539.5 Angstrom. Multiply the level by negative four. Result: -96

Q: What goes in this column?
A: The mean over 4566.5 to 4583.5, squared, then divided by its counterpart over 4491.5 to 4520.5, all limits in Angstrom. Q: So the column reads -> 24.4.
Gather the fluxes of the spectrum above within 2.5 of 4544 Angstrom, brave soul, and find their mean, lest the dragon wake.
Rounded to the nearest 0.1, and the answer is 25.0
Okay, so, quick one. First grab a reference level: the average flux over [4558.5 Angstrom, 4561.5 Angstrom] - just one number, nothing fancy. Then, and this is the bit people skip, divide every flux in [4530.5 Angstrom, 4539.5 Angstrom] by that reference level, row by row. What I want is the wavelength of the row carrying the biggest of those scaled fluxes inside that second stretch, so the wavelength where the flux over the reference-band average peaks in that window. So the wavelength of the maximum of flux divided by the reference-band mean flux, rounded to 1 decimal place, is 4539.0 Angstrom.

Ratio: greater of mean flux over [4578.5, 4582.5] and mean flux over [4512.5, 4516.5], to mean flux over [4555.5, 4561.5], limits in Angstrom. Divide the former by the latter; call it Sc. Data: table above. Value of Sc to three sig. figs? 1.01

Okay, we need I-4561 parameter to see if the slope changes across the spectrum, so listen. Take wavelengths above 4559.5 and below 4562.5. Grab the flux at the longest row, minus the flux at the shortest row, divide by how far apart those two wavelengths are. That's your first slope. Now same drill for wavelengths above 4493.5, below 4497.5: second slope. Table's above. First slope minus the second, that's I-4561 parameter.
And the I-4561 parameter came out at -0.37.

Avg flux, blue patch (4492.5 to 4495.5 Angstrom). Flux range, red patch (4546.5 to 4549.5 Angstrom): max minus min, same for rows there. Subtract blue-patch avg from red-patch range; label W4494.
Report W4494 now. -23.20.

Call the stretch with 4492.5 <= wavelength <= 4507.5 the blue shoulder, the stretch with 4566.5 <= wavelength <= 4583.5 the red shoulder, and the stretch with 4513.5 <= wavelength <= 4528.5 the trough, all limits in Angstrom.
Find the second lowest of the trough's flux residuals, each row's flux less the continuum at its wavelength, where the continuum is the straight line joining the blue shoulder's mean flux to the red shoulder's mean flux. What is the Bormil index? -1.1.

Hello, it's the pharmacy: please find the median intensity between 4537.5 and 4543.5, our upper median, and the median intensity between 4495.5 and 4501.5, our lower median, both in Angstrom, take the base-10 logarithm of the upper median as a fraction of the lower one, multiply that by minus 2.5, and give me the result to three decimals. 0.011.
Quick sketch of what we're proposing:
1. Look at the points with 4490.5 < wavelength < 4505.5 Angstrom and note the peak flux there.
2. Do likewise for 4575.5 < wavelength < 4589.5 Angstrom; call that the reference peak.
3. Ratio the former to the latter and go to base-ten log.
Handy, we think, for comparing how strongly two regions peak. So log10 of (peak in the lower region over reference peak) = 0.012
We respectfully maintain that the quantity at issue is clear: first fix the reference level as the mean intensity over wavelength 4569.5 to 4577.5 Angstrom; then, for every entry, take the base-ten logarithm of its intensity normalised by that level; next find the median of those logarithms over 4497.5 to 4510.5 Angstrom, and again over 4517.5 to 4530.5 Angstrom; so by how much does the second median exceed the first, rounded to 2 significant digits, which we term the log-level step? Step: -0.023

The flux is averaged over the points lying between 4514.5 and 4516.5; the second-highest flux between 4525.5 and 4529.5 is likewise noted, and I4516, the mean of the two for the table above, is 24.7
